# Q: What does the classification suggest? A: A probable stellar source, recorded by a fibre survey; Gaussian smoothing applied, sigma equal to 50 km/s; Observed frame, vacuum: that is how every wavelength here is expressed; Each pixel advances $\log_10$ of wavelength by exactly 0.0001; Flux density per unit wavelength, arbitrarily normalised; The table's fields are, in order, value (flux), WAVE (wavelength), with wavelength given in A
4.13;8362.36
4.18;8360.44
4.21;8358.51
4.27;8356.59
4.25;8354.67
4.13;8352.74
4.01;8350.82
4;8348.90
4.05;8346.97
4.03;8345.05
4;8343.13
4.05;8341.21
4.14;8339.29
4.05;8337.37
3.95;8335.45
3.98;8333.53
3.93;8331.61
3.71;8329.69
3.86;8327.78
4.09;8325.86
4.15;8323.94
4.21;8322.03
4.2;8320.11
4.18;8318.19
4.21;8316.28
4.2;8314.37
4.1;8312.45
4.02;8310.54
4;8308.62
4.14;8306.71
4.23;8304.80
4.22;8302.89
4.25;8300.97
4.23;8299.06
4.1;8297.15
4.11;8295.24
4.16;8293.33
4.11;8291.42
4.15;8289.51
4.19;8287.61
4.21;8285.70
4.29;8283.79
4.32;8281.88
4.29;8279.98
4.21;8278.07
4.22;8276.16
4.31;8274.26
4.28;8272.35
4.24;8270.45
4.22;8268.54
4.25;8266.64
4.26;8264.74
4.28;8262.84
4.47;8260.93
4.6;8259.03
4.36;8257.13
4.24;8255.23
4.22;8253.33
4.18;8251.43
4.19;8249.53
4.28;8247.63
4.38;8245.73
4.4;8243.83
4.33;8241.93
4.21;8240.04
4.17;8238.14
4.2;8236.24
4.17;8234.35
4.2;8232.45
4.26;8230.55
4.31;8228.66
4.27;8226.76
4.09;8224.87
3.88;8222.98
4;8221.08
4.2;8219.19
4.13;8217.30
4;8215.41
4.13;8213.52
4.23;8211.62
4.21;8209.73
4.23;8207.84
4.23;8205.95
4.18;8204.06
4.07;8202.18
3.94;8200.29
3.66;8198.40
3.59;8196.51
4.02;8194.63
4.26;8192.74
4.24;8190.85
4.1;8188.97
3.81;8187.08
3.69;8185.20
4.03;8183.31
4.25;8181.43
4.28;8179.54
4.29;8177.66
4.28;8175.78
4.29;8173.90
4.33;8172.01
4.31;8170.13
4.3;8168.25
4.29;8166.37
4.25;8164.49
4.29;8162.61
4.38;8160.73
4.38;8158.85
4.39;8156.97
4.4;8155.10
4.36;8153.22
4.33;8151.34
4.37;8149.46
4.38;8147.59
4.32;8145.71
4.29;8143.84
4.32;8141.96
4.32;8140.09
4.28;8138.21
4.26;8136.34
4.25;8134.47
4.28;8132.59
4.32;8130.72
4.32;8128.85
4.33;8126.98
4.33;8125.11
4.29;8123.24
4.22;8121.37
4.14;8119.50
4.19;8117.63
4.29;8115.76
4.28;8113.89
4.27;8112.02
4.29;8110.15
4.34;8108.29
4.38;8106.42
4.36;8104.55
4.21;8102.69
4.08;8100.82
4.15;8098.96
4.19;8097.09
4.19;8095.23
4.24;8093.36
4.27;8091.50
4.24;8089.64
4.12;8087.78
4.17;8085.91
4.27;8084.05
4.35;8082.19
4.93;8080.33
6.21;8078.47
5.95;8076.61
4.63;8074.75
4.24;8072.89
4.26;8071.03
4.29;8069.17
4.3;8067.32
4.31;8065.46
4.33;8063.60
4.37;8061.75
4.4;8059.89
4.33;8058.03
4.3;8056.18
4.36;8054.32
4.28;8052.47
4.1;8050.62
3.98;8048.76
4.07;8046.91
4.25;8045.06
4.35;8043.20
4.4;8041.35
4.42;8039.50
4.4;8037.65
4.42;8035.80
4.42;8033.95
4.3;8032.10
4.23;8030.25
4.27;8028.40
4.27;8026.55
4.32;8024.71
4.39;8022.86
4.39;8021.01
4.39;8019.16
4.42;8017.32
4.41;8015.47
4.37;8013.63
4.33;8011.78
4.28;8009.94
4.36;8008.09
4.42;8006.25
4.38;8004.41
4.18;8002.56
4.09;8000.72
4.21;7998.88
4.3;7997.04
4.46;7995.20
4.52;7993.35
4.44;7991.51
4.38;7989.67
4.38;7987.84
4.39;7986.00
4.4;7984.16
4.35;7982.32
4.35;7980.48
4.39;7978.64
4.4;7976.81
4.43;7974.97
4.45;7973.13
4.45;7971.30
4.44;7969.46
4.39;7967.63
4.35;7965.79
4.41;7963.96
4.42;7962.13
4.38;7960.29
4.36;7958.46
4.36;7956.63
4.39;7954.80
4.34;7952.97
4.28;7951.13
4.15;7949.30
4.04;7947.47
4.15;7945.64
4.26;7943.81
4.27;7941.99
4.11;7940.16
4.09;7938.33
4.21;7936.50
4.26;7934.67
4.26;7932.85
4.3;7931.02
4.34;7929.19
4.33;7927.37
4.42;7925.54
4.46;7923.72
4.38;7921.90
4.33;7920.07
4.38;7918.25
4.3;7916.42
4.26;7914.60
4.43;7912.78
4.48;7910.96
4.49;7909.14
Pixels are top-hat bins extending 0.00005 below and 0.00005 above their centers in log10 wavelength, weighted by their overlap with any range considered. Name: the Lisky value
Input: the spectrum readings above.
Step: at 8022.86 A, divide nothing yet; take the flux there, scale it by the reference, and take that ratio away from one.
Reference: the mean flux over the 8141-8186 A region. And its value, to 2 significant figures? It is -0.025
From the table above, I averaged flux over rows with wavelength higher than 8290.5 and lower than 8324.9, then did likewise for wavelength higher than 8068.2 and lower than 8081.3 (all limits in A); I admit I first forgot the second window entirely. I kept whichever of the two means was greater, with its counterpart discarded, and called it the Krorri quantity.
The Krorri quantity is 4.93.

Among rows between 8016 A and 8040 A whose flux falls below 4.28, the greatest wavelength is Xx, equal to 8030.25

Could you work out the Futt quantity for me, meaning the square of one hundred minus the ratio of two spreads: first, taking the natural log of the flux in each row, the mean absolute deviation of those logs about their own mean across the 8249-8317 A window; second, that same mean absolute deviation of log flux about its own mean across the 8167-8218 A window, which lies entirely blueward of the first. 9916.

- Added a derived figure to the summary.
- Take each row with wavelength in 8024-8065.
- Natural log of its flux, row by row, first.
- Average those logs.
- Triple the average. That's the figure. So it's 4.37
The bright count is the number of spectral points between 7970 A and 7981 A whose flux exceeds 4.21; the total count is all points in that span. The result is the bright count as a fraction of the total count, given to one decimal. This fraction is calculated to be 1.0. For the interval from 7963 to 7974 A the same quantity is 1.0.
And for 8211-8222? 0.2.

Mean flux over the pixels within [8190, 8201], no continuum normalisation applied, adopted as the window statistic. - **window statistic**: 3.95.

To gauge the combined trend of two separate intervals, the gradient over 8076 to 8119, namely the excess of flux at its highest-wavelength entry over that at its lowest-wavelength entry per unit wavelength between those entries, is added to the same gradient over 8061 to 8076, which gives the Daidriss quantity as -0.023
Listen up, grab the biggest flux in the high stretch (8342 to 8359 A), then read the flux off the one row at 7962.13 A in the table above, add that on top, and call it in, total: 8.69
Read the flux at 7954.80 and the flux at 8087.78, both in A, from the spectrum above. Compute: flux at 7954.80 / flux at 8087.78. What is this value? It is 1.07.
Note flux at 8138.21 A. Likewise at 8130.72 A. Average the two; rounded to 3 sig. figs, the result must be 4.30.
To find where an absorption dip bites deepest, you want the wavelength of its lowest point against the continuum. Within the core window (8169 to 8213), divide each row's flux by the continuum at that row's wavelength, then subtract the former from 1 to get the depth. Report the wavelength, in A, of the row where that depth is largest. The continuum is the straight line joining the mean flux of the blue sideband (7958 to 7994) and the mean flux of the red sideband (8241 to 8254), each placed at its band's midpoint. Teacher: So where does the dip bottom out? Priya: 8196.51 A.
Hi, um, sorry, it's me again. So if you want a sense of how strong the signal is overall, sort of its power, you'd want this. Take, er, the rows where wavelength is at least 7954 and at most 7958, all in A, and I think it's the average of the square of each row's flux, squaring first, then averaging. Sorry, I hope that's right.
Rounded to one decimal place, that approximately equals 19.1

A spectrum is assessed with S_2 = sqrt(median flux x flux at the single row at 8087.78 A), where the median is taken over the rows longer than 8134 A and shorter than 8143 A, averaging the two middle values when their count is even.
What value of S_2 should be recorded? 4.199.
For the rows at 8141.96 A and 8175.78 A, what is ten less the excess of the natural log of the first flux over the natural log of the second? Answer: 10.0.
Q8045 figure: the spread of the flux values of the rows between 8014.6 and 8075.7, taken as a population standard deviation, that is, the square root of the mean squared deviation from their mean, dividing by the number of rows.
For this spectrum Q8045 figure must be 0.116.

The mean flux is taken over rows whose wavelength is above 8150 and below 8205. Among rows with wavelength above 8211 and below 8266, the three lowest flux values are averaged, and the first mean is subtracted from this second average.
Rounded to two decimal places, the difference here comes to -0.21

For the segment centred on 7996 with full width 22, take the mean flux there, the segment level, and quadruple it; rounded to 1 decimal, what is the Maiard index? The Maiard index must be 17.4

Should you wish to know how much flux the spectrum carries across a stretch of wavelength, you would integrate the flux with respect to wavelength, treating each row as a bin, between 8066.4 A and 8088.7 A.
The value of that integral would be 104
